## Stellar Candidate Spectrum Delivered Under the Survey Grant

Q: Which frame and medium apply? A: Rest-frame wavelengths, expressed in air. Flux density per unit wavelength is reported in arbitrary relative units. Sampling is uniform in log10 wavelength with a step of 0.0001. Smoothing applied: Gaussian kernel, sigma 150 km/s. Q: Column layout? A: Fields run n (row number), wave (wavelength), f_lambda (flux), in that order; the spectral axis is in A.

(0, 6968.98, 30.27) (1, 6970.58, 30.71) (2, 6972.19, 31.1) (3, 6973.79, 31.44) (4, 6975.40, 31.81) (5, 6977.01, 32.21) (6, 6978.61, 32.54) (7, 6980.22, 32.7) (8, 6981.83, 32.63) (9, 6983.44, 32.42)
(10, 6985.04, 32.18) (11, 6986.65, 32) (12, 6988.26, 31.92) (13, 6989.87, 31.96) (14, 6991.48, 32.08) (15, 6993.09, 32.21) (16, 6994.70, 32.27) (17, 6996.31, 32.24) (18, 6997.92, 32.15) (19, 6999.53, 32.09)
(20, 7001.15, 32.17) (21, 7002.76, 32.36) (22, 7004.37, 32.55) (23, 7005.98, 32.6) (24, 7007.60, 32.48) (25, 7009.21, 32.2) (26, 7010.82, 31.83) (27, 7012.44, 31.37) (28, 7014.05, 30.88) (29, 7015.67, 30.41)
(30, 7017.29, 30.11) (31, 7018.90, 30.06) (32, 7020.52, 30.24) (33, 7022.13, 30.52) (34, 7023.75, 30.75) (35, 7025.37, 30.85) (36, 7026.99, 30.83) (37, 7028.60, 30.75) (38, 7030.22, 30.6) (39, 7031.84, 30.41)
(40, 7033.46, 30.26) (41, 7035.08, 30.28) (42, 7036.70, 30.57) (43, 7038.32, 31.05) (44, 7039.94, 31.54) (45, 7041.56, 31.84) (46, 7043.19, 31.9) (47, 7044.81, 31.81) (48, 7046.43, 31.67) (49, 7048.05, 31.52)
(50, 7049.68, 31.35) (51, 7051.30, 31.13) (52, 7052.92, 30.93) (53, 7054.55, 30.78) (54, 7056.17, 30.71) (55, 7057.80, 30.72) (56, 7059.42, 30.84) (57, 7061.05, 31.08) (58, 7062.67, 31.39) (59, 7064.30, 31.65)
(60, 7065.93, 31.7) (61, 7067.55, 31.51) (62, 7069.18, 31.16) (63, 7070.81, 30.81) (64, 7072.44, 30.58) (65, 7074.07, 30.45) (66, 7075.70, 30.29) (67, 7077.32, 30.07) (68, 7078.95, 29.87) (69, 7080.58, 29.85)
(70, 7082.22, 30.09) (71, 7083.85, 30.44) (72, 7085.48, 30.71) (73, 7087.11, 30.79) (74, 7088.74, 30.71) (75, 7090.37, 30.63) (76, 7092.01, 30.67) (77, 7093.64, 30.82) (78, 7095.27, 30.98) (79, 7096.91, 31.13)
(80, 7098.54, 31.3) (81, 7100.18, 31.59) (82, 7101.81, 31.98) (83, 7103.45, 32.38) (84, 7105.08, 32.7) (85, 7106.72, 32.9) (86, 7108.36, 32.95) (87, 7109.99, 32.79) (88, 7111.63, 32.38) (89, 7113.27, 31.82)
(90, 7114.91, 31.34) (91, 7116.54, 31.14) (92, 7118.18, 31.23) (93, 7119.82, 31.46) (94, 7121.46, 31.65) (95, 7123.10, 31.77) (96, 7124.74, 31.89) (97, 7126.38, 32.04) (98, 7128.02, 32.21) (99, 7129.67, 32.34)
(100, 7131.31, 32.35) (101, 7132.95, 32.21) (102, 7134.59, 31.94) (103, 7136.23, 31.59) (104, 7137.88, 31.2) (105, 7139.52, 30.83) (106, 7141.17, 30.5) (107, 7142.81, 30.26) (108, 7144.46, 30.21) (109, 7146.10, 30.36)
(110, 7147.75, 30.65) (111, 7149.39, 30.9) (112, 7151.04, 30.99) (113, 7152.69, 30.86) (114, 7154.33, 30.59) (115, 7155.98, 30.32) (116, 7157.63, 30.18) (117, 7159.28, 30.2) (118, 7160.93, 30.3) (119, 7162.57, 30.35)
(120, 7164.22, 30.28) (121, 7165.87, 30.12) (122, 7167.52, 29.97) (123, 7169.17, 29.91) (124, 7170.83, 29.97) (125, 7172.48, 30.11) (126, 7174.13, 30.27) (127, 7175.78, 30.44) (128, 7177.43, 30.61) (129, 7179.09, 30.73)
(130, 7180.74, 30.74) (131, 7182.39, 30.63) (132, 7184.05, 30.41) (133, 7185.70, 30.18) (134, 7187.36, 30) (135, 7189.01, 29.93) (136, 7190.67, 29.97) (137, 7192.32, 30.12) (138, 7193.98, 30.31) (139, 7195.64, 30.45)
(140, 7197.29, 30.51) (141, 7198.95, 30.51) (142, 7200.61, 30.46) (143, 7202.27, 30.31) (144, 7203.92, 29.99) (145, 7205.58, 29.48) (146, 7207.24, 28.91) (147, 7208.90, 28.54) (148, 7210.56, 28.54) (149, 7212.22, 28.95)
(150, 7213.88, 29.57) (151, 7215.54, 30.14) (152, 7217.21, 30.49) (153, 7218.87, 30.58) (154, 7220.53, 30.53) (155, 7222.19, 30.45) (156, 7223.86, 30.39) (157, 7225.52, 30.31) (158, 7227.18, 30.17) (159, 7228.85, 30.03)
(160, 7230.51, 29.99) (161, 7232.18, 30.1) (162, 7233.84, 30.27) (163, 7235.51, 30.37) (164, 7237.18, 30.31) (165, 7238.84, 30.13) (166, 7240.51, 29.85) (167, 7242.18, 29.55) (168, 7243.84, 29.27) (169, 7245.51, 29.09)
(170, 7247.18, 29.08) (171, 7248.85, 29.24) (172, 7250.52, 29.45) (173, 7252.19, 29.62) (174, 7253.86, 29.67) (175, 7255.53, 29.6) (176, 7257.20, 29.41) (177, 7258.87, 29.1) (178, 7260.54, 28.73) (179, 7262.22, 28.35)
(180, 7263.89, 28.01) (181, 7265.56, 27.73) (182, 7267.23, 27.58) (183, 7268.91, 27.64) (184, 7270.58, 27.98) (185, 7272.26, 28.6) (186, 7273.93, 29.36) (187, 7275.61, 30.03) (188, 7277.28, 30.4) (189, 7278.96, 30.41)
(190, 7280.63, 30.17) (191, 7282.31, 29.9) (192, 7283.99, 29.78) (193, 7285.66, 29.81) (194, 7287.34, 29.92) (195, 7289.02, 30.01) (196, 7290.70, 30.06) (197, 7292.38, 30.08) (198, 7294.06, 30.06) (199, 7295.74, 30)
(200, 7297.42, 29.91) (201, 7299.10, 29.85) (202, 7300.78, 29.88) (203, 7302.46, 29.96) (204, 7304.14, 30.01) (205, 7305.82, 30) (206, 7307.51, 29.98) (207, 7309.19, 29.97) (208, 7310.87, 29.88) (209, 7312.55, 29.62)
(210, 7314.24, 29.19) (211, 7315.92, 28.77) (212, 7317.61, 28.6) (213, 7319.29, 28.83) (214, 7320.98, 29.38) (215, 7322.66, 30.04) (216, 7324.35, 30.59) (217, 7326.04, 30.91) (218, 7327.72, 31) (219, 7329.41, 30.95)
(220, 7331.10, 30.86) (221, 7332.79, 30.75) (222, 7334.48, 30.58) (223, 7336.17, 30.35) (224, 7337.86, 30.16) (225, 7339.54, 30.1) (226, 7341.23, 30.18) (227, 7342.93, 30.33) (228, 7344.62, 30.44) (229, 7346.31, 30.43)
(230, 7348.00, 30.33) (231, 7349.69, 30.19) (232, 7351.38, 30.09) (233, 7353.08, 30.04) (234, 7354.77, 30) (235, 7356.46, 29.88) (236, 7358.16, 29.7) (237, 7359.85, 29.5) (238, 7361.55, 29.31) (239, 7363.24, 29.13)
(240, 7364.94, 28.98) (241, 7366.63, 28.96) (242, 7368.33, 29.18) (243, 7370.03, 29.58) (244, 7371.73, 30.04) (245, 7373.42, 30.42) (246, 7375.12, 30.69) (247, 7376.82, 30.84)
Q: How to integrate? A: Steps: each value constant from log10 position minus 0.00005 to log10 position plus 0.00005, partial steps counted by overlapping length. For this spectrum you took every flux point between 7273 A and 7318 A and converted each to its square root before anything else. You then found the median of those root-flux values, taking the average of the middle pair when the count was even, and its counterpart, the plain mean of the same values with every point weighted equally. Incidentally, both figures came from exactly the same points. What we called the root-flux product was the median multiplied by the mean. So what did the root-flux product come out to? 29.9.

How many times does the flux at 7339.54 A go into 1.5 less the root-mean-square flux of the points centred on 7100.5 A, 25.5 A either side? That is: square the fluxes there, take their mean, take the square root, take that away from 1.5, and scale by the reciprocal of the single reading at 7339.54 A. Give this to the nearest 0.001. -0.990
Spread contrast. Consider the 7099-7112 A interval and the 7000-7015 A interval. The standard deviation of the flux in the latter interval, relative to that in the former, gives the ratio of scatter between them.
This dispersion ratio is 1.2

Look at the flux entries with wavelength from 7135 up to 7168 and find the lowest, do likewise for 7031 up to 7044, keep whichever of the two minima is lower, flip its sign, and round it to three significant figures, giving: -30.0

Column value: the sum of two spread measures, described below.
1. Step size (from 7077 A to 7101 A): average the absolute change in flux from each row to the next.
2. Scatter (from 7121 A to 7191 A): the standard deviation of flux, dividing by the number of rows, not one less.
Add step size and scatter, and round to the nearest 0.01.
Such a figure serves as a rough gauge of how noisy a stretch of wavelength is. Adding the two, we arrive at 0.91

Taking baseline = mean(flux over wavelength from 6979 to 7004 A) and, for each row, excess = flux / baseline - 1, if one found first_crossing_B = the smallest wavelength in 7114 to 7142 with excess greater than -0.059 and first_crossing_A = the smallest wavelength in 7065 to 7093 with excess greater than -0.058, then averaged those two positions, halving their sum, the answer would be 7090.4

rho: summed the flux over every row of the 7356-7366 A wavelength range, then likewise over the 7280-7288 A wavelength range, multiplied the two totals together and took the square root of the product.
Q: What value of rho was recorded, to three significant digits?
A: 162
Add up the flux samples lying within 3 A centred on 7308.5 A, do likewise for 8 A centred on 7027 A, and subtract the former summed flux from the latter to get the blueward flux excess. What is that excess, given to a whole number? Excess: 94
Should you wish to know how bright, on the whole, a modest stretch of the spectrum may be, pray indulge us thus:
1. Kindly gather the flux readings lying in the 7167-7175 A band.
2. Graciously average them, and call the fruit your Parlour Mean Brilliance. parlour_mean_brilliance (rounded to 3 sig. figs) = 30.0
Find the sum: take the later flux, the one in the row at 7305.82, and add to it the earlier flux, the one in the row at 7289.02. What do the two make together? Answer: 60.0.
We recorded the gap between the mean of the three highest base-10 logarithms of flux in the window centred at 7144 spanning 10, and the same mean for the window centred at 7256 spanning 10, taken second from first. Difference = 0.015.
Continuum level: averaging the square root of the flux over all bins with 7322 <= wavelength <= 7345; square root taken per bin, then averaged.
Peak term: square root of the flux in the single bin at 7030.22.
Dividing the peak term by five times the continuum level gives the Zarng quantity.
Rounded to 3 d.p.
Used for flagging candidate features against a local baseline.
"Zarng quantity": 0.200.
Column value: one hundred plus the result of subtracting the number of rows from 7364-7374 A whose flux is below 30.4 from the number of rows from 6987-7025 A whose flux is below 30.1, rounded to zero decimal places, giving 96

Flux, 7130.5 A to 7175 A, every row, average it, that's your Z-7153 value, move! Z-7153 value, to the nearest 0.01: 30.65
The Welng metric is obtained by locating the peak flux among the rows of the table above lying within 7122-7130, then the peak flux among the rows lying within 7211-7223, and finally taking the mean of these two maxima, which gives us 31.5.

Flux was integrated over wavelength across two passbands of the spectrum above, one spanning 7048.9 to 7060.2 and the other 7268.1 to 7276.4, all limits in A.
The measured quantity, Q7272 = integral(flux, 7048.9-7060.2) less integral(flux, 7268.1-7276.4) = 111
